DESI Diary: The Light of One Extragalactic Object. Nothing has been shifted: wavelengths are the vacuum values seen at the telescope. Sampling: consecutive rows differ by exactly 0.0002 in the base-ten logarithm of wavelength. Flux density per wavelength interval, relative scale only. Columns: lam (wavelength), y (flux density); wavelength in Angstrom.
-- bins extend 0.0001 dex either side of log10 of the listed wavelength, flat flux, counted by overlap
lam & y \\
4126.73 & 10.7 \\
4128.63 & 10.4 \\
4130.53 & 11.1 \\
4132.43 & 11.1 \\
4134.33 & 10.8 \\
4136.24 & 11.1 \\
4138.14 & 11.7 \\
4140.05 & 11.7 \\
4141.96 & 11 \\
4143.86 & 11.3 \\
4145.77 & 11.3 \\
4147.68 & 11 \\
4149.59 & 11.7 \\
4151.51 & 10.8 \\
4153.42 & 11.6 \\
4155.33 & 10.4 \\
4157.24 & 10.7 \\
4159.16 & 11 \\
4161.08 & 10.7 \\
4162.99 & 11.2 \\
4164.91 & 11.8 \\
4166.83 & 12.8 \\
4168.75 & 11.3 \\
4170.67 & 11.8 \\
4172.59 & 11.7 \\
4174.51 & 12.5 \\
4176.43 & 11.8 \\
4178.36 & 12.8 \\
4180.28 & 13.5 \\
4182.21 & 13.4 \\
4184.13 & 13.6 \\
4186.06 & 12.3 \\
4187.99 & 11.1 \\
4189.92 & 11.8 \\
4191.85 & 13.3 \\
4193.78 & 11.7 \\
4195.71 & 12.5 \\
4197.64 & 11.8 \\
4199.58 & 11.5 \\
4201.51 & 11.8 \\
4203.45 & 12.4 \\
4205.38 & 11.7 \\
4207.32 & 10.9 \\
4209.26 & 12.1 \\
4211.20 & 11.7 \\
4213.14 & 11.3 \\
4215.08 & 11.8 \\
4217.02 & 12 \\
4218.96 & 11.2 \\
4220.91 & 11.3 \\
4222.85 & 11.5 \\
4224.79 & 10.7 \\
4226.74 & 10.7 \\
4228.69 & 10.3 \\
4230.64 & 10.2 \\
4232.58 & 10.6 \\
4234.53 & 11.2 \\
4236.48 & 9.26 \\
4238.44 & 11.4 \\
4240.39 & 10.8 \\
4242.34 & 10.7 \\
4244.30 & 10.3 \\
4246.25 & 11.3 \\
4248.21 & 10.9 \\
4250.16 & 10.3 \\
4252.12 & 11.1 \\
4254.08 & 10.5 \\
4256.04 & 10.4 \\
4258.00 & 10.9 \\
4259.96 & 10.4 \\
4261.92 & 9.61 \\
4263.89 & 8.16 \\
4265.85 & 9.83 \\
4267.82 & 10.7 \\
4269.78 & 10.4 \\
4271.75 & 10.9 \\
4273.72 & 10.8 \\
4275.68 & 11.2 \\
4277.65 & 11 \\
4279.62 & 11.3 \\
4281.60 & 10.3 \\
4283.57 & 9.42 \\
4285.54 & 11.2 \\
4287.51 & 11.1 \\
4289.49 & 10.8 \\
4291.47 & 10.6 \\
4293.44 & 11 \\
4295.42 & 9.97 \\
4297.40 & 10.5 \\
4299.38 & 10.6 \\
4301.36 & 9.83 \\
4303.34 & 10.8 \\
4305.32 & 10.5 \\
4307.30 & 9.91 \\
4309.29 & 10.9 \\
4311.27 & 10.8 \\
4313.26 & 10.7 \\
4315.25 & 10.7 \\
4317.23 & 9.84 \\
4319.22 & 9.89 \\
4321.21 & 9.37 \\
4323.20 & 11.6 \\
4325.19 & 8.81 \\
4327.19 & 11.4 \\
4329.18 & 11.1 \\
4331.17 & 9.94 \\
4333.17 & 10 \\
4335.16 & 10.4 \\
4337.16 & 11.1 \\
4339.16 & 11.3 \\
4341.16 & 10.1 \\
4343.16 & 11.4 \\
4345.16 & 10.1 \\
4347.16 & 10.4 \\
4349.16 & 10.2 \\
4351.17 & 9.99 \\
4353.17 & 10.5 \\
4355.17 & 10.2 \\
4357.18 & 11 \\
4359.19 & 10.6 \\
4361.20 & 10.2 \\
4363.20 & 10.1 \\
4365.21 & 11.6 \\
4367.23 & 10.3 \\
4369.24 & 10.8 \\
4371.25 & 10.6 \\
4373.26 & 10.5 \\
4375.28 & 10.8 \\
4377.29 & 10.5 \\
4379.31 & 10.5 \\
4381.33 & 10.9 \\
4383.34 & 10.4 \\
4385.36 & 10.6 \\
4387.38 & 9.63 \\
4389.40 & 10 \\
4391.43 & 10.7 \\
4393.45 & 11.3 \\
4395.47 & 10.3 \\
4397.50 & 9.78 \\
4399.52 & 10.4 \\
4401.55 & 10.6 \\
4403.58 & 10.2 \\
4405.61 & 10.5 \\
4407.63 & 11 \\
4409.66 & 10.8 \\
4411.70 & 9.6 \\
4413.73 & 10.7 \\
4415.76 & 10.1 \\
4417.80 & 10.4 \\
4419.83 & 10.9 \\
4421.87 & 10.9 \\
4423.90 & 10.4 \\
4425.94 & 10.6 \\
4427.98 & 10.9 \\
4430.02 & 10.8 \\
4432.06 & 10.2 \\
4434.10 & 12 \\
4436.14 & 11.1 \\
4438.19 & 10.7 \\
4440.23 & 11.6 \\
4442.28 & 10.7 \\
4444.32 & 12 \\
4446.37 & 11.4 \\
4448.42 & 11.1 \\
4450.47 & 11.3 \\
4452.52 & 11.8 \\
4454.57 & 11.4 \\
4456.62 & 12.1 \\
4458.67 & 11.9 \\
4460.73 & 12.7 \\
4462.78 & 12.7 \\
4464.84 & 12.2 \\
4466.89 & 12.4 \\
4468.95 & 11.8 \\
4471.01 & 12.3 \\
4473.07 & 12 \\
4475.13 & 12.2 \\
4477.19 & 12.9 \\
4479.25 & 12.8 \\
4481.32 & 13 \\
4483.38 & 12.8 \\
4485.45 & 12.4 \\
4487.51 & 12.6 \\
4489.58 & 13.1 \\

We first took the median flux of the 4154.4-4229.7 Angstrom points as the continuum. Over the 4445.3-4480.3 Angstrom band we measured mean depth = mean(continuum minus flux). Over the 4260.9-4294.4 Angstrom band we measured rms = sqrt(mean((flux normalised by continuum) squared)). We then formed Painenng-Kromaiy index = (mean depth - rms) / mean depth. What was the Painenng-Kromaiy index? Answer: 3.5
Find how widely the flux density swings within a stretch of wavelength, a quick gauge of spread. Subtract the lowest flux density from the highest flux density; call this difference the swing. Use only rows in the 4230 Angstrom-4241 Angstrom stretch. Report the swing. 2.14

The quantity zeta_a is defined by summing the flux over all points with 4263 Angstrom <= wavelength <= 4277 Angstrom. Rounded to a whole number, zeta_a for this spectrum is 72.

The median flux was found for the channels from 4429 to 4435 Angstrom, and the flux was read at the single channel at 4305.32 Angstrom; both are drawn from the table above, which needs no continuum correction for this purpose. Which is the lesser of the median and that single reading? 10.5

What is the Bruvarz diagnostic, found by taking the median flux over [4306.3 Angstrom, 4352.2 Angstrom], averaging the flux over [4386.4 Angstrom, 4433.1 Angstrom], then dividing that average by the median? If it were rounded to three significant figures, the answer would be 1.01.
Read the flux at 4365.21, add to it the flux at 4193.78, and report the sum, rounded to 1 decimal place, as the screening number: 23.3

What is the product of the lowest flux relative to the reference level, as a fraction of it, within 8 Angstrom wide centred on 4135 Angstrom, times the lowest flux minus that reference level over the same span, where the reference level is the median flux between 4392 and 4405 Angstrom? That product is 0.5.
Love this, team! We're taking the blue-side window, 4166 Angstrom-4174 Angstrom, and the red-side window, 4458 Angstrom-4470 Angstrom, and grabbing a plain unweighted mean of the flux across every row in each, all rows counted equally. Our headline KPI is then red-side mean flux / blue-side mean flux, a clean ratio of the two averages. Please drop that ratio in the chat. 1.03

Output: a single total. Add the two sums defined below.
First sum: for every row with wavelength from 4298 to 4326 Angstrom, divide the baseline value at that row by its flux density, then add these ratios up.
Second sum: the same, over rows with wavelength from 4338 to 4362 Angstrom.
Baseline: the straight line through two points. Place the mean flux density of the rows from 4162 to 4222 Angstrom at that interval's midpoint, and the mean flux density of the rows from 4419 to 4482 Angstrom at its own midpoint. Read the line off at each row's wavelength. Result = 30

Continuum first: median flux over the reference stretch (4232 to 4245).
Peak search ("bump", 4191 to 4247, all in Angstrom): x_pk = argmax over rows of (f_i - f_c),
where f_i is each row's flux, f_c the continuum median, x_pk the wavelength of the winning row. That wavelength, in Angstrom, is 4191.85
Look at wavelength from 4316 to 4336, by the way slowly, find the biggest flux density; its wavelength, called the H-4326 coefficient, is 4323.20 Angstrom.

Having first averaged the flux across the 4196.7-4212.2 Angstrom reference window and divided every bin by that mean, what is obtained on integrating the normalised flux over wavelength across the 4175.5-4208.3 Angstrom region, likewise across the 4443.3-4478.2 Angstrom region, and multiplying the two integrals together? 1222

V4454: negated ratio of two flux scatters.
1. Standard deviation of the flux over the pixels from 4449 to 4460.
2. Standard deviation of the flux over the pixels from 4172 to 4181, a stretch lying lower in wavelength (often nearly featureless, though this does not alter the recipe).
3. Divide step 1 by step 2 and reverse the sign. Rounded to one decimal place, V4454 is -0.5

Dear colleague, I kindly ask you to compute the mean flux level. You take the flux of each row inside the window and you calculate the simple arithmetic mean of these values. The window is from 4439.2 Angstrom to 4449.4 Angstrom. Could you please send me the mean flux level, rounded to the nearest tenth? 11.4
